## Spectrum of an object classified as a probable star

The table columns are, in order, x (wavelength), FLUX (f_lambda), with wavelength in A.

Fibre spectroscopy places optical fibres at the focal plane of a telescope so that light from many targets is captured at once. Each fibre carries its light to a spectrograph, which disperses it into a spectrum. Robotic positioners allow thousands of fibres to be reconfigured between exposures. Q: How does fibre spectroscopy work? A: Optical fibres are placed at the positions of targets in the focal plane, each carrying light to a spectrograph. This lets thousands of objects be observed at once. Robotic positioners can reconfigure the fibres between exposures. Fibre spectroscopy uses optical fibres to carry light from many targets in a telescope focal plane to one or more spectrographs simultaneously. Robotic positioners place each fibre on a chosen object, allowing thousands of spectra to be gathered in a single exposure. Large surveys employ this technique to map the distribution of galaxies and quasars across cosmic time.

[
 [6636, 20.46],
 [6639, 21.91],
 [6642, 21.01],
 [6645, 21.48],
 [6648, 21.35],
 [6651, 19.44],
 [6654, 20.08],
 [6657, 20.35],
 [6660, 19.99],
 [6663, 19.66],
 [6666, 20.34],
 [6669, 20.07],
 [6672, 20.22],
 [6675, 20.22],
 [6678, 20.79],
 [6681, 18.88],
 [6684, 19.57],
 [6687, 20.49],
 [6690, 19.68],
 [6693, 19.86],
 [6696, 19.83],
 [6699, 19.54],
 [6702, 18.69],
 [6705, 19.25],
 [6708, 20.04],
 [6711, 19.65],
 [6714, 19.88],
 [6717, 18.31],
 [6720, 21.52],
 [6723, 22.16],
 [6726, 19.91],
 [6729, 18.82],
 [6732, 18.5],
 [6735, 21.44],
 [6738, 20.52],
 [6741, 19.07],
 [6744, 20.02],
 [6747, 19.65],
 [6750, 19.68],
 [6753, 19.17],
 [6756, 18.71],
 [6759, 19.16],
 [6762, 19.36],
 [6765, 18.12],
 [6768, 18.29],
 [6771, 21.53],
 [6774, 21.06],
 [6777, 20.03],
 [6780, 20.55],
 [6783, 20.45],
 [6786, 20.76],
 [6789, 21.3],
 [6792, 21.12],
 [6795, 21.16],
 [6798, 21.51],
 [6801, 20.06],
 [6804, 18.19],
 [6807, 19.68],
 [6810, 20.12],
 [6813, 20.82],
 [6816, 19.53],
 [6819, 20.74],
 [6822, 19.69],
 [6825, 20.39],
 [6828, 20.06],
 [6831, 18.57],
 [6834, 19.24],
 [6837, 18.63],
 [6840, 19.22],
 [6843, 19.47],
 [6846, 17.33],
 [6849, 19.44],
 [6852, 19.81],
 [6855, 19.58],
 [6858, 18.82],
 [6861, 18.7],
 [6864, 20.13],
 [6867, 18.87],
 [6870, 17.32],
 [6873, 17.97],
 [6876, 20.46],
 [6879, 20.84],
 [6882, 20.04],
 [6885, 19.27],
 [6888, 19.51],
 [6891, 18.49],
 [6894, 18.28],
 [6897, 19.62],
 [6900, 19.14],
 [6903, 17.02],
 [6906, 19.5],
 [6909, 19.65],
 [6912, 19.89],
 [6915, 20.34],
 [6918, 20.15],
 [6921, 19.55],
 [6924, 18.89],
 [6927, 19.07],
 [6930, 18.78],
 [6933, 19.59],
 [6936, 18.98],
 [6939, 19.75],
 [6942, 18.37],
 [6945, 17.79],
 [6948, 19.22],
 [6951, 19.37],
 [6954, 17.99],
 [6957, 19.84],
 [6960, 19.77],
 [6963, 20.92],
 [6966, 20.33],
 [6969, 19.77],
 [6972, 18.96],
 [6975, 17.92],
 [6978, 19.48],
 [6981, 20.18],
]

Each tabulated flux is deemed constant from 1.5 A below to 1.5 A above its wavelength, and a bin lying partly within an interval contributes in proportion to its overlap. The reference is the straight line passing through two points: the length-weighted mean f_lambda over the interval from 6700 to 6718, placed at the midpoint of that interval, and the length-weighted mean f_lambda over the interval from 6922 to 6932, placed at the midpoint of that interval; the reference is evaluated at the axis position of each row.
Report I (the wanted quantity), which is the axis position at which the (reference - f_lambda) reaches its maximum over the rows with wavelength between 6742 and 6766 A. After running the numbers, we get 6765 A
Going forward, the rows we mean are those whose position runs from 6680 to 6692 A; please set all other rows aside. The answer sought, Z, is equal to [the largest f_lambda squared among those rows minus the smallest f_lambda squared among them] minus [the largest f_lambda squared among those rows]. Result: -356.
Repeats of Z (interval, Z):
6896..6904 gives -290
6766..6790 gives -335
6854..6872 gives -300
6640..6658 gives -378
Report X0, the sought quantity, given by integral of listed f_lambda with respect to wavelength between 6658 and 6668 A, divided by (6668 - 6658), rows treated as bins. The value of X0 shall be 20.0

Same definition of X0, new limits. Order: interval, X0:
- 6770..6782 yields 20.7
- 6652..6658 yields 20.1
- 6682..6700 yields 19.8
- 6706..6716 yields 19.7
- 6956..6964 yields 20.2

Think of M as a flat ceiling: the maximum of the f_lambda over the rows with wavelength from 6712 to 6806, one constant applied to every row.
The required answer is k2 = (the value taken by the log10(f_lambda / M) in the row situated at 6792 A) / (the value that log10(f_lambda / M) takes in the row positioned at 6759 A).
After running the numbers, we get 0.3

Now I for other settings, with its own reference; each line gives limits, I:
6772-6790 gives 6777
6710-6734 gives 6717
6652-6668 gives 6663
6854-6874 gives 6870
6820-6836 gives 6831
